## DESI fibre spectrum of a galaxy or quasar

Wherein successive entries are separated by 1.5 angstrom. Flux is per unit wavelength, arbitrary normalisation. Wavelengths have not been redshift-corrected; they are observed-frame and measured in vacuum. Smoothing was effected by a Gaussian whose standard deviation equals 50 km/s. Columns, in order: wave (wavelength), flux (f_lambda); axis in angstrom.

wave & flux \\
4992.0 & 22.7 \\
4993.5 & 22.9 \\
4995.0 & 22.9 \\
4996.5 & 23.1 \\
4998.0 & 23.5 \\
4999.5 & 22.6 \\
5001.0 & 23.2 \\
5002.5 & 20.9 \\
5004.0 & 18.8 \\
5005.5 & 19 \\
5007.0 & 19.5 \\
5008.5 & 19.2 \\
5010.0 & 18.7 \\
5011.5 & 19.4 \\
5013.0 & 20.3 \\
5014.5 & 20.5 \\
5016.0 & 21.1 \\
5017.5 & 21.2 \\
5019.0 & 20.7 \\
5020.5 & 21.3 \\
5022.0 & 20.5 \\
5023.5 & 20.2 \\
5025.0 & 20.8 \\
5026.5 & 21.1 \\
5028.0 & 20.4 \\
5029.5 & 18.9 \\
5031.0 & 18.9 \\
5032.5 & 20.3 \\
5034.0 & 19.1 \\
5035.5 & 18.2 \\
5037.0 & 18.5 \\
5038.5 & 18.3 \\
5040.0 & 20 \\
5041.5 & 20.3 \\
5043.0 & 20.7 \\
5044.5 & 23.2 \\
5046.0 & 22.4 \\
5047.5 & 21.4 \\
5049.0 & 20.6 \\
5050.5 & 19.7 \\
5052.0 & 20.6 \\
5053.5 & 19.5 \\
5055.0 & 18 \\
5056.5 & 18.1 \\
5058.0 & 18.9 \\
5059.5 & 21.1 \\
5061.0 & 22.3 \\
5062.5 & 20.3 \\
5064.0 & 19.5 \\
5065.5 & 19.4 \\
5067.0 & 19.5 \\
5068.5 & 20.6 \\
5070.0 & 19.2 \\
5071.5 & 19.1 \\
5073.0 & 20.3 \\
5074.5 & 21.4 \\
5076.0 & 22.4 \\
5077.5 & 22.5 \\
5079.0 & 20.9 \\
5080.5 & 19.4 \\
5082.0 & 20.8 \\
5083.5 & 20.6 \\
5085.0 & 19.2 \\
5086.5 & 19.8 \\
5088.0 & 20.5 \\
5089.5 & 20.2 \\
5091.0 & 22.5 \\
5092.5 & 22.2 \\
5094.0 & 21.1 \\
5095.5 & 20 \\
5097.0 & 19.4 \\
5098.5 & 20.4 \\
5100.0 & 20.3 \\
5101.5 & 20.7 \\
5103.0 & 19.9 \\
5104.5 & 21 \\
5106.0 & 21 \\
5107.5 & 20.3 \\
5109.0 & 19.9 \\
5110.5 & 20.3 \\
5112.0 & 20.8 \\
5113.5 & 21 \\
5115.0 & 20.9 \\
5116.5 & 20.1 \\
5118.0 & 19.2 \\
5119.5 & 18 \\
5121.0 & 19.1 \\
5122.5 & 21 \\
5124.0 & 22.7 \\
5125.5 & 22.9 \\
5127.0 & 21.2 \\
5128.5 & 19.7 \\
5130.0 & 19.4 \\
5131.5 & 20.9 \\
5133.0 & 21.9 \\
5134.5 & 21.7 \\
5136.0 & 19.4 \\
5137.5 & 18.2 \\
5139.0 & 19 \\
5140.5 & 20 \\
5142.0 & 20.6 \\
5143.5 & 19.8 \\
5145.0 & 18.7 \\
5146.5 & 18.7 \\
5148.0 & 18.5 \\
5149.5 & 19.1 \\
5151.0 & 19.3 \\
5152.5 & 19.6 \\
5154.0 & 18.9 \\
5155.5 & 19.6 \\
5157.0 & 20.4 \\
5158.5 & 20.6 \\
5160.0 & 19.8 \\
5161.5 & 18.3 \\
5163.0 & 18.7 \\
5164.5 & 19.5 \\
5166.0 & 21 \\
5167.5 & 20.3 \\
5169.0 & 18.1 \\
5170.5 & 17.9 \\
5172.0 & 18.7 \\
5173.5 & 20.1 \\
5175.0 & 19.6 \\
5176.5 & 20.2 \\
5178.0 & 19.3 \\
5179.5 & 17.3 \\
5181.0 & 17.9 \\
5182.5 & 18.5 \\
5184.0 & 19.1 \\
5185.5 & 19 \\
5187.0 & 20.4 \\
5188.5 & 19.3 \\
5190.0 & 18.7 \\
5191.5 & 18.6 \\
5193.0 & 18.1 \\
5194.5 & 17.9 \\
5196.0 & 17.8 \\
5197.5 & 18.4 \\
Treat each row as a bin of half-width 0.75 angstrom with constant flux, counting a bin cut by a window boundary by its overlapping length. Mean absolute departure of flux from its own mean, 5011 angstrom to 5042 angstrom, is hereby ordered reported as 0.83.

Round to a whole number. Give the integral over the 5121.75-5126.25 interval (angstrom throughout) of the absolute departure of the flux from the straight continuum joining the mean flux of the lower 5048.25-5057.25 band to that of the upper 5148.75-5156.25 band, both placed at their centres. 13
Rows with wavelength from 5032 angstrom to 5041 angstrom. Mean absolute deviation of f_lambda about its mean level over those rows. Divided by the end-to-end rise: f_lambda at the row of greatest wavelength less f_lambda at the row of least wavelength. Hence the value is -2.4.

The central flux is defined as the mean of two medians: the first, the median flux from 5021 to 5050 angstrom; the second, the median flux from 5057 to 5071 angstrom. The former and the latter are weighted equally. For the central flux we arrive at 19.9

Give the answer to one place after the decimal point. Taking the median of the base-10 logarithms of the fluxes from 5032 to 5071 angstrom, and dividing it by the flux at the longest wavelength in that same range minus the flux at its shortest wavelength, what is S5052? -1.2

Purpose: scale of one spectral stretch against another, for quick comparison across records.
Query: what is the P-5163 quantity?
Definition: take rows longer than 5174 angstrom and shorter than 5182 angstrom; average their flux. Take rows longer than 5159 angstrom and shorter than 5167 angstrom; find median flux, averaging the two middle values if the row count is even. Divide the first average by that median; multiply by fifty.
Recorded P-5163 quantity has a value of 48.4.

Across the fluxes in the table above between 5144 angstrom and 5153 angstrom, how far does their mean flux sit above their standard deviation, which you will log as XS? 18.6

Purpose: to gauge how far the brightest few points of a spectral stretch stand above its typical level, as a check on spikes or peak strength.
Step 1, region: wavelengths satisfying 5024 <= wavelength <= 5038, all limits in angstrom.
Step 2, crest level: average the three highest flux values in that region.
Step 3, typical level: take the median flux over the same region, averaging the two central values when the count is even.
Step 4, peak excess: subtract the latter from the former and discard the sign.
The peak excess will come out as 1.7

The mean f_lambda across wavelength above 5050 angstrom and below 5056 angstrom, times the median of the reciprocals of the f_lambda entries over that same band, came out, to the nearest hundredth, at 0.99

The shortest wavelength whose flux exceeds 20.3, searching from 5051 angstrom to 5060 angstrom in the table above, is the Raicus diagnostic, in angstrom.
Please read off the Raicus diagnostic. 5052.0 angstrom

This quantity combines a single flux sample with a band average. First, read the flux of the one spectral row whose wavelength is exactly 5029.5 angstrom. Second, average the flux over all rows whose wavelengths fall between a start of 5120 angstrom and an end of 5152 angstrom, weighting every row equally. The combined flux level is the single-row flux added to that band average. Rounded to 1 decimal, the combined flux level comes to 39.0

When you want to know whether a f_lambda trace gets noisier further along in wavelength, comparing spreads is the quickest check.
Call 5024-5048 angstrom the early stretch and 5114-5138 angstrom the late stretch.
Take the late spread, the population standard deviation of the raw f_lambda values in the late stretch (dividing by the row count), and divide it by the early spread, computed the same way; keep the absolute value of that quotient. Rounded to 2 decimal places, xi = 1.02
